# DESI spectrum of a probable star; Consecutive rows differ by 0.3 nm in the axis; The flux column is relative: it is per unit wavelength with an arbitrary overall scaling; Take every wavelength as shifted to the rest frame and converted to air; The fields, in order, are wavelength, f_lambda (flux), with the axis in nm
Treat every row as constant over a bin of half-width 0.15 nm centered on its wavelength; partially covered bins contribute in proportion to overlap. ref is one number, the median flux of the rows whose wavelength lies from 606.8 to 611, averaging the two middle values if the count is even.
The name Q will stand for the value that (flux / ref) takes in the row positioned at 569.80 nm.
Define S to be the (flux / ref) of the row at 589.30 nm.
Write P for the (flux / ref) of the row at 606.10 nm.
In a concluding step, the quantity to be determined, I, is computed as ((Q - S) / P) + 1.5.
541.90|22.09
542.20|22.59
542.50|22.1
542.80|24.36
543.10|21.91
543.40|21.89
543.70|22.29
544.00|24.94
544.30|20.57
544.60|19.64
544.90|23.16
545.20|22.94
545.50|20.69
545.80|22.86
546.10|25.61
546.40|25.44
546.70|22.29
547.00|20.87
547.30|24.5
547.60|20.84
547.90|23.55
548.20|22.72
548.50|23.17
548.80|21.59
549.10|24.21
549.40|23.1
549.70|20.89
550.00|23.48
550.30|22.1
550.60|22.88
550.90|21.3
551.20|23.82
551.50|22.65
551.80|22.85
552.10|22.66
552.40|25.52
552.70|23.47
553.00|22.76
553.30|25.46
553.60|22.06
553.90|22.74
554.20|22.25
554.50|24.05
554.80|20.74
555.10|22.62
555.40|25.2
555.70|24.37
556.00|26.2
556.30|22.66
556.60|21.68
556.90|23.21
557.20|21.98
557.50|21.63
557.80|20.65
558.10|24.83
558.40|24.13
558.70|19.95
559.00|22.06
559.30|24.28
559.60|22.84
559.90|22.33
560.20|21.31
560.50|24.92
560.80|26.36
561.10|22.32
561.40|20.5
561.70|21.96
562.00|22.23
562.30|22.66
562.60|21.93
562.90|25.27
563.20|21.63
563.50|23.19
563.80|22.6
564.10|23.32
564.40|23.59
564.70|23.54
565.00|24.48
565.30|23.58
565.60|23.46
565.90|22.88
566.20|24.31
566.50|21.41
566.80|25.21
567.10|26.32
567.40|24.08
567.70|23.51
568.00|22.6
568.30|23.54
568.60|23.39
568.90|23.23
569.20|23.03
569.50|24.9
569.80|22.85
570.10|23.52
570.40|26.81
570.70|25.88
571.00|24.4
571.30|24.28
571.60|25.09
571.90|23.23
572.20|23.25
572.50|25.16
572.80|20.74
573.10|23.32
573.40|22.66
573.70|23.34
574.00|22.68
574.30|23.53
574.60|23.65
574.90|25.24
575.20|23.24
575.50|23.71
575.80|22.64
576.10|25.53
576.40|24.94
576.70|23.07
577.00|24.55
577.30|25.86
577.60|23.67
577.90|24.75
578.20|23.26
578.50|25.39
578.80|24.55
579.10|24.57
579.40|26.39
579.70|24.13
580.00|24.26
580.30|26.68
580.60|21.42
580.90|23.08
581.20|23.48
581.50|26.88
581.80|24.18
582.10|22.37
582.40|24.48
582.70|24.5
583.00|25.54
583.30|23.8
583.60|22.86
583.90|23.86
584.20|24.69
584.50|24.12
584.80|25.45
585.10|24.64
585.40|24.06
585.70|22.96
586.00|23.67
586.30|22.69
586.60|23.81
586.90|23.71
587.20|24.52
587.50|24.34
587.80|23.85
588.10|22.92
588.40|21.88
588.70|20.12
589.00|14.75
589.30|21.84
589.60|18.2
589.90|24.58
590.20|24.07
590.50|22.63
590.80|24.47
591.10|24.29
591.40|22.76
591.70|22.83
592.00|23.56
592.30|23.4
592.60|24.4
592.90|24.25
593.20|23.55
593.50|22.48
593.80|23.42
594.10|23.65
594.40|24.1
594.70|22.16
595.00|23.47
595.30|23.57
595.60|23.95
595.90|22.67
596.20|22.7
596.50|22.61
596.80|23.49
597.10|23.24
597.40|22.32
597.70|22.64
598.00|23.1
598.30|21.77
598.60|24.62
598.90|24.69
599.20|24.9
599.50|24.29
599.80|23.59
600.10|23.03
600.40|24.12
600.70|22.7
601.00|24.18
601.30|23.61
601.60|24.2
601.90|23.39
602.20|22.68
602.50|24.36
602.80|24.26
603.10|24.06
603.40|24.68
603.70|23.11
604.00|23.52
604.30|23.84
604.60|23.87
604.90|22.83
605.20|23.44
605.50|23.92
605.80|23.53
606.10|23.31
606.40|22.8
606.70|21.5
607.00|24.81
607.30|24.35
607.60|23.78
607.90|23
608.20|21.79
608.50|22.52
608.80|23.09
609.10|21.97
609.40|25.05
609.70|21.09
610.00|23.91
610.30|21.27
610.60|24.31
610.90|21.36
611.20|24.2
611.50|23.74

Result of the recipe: 1.54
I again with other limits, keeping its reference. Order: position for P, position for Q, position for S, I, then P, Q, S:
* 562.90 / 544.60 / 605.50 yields 1.33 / 1.10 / 0.85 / 1.04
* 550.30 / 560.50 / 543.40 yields 1.64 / 0.96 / 1.08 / 0.95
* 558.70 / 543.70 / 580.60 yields 1.54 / 0.87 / 0.97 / 0.93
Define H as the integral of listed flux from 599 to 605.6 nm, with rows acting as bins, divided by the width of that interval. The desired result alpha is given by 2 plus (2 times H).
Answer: 49.5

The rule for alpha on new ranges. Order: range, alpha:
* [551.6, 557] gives 48.7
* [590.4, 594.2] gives 49.0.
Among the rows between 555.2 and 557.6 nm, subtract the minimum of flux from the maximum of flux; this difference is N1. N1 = 4.6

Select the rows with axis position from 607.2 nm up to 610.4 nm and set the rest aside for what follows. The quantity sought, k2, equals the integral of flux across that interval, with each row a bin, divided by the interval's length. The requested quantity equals 22.9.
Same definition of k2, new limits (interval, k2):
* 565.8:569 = 23.7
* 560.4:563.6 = 23.0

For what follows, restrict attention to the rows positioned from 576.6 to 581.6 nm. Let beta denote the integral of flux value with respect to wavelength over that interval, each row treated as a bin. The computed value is 122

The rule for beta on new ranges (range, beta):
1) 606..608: 47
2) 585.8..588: 52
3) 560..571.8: 278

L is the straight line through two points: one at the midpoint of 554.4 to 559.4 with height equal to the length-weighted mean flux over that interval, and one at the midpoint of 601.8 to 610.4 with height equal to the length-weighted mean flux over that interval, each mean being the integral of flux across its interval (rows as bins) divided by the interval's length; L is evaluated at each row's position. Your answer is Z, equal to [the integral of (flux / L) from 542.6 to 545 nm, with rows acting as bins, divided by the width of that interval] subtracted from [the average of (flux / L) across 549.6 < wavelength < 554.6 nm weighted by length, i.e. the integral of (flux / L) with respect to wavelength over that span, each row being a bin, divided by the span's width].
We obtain 0.03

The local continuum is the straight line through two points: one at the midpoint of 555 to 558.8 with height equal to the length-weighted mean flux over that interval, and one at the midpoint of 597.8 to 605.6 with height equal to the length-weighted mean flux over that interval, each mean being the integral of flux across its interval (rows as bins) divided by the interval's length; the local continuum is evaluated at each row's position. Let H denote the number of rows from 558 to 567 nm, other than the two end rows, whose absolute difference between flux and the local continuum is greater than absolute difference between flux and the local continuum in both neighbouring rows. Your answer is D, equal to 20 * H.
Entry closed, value 160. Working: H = 8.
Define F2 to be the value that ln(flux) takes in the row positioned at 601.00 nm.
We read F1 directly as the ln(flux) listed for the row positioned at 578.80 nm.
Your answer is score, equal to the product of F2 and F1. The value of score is 10.2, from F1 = 3.20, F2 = 3.19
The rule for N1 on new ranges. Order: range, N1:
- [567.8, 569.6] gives 2.3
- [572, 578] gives 5.1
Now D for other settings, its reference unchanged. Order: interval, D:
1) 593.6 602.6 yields 200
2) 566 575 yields 160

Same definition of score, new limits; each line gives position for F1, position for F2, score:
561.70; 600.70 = 9.6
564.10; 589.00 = 8.5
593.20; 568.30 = 10.0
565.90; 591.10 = 10.0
